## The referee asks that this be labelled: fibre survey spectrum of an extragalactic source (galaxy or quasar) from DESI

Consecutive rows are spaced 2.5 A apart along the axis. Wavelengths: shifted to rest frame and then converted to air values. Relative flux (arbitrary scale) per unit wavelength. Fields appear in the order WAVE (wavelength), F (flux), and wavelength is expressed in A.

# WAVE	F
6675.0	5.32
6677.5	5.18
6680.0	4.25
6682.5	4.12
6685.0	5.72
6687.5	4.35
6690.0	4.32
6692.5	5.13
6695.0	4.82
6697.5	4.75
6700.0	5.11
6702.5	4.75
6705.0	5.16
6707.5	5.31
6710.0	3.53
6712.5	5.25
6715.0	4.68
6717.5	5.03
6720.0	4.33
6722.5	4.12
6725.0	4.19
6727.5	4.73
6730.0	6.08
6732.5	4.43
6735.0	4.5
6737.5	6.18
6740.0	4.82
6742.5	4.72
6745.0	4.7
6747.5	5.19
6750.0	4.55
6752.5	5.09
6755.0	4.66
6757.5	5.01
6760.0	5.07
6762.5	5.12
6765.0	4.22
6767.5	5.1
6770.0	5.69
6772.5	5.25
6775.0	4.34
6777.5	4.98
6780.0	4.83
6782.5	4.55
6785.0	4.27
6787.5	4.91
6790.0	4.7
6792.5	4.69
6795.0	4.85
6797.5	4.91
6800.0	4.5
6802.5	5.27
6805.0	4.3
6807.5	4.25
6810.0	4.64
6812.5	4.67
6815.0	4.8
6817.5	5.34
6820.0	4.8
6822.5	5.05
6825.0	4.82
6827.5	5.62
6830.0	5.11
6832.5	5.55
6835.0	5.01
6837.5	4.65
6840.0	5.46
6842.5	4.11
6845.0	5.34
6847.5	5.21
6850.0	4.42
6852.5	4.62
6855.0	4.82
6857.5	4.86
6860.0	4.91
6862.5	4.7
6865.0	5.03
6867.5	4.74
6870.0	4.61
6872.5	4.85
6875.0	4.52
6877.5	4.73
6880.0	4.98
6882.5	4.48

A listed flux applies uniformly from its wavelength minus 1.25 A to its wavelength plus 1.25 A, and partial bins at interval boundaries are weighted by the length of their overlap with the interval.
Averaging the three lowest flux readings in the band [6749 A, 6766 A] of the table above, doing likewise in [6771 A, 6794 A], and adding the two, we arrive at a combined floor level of 8.9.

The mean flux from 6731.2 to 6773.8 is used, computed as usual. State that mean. 4.959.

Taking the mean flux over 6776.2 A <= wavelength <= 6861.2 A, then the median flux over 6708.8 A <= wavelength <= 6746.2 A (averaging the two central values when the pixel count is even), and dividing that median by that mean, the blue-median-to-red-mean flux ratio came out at 0.97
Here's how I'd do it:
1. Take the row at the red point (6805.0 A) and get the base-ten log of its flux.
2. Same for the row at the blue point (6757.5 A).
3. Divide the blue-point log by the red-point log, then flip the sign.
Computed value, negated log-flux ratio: -1.10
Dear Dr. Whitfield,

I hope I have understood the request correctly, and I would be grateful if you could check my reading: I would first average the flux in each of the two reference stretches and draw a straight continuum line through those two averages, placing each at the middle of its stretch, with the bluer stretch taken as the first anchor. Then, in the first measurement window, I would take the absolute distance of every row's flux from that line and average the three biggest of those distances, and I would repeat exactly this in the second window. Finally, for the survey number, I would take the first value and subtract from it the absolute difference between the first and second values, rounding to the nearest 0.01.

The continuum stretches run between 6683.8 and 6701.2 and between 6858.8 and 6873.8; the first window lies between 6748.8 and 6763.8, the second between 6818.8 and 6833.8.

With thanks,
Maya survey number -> -0.07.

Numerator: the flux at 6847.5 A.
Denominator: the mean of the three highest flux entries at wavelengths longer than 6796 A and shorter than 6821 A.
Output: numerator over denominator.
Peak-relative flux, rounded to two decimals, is 1.01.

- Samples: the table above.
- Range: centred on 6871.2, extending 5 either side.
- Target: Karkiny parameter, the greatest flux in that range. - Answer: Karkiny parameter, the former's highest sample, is 4.85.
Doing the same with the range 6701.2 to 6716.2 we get 5.31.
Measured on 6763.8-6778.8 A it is 5.69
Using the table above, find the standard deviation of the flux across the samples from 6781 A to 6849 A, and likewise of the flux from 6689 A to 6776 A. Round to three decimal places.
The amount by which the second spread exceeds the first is 0.125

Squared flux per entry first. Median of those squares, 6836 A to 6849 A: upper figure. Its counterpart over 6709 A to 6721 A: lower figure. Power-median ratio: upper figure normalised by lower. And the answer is 1.24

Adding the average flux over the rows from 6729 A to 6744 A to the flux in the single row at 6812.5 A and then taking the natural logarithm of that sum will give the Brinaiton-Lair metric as 2.28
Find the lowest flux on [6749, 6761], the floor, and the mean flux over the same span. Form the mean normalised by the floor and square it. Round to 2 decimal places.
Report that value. 1.15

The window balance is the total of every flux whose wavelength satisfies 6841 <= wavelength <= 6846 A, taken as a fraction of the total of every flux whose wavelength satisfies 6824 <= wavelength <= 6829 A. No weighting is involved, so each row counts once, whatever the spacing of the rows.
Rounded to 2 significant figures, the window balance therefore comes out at 0.91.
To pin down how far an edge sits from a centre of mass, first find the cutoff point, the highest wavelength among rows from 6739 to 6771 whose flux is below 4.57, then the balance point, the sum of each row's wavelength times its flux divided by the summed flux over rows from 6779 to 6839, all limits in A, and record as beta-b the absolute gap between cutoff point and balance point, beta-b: 44.3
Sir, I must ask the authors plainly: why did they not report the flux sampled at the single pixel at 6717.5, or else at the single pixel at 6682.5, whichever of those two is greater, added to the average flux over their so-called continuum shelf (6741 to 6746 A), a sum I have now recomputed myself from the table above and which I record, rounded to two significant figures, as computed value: 9.7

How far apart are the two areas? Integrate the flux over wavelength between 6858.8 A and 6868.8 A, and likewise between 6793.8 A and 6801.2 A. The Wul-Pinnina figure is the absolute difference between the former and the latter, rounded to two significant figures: 13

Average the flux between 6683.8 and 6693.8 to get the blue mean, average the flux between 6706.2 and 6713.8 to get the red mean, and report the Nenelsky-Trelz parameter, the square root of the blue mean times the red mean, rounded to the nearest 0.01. 4.79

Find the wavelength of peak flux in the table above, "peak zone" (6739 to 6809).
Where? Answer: 6770.0 A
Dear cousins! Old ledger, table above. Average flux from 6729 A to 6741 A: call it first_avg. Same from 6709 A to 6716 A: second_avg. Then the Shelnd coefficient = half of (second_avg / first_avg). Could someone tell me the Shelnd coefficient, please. 0.43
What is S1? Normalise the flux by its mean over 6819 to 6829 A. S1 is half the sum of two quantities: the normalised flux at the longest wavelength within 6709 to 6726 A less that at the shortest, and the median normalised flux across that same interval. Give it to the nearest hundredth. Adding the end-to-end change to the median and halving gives 0.49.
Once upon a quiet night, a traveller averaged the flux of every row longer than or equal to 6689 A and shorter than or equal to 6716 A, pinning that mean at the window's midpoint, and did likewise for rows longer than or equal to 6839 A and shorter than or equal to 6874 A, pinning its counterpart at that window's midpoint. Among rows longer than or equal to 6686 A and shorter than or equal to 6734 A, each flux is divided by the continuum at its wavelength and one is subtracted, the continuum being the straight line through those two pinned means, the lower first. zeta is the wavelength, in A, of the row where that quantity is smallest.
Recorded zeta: 6710.0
